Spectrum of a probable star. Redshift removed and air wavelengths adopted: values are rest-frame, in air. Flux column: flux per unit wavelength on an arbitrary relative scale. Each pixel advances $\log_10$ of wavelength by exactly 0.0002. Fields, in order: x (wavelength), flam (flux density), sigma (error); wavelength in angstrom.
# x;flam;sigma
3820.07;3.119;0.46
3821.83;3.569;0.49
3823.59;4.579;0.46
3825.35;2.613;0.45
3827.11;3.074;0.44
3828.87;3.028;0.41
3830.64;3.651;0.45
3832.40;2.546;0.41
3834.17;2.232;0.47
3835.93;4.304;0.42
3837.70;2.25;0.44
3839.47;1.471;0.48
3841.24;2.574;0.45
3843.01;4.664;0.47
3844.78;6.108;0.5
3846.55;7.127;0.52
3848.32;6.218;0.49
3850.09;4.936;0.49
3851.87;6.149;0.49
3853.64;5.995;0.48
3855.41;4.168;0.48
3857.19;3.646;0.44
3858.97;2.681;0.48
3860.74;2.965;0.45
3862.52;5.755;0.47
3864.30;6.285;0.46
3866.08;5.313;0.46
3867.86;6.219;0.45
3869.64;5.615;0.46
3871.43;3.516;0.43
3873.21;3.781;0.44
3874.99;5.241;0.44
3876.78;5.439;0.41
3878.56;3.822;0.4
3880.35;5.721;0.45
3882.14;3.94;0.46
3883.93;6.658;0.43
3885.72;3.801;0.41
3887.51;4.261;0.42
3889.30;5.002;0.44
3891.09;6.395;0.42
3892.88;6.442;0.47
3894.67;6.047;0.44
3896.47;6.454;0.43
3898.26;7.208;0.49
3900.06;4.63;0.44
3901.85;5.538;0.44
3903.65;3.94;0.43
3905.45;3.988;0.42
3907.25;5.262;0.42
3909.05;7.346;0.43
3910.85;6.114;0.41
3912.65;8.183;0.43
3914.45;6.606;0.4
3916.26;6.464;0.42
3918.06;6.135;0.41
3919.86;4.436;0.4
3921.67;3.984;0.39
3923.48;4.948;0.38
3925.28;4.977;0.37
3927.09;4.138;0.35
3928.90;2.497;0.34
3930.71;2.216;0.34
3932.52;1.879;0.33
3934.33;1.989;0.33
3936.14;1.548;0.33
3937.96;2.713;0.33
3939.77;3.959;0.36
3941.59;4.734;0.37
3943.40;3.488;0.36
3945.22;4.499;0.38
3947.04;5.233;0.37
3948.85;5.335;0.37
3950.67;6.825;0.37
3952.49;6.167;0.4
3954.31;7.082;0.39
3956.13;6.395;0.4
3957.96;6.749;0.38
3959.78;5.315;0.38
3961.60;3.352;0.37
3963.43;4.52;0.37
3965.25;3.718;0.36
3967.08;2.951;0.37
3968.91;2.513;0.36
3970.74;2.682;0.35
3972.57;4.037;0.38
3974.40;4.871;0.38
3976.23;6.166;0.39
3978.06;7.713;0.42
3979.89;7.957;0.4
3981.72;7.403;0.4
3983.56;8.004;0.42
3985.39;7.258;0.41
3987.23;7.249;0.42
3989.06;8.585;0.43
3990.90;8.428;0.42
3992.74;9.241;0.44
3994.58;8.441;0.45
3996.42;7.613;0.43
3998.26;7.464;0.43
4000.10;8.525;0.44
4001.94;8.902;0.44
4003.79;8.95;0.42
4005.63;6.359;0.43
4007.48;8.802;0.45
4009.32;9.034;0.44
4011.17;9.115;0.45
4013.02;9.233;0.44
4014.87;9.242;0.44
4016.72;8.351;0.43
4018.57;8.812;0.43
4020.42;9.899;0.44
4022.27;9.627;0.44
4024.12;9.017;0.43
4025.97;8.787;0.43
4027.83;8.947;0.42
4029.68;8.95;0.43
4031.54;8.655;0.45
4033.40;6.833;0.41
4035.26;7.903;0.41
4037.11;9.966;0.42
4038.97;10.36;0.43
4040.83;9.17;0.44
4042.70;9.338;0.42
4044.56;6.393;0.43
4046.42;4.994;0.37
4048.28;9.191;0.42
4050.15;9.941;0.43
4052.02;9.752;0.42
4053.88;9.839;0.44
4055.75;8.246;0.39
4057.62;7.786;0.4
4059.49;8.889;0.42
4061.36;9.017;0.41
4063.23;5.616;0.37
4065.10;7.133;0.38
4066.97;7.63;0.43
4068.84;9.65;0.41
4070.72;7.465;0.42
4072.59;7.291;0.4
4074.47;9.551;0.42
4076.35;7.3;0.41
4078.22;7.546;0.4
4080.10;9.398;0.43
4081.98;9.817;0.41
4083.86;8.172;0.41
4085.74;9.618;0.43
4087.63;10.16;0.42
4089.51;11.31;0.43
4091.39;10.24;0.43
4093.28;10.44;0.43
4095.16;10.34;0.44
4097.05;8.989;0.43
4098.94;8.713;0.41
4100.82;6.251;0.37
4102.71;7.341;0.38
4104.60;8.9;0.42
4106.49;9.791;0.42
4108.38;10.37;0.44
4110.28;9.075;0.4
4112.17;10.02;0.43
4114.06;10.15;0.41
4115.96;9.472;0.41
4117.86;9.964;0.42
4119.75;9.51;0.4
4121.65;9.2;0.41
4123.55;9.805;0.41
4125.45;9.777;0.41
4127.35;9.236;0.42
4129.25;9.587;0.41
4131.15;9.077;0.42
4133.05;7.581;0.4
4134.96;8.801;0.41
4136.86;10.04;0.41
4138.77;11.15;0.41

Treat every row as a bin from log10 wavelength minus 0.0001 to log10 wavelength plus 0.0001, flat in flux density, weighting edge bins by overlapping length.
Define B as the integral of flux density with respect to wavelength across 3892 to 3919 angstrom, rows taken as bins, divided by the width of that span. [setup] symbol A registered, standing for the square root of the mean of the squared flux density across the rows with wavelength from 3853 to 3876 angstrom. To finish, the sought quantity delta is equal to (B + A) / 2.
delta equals 5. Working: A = 4.9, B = 6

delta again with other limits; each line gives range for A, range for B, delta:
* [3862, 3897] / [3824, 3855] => 5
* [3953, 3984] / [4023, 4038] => 7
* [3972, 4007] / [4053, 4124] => 8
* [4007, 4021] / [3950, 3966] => 7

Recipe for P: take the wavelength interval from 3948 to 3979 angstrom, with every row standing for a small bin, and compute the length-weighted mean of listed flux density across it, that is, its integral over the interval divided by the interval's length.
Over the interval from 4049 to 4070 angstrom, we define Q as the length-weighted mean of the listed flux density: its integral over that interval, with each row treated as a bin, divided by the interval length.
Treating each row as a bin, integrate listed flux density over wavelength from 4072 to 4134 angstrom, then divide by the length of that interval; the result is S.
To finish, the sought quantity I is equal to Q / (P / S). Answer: 15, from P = 5.1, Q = 8.5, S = 9.2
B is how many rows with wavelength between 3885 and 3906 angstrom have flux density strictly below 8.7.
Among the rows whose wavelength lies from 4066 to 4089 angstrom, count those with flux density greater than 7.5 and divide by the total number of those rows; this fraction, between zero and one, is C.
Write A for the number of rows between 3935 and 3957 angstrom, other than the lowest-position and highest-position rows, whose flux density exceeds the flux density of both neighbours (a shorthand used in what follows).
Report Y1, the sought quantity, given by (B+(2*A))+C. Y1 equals 19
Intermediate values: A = 3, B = 12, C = 0.75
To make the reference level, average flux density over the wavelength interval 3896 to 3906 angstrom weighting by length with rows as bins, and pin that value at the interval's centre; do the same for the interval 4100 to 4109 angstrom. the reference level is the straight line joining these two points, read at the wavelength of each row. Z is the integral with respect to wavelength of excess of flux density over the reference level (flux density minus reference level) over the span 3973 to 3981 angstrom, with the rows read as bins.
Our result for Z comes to 0.4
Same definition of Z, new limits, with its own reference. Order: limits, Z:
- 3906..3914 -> 9.4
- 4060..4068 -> -3.2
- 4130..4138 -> -0.1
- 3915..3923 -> -2.2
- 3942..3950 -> -10.3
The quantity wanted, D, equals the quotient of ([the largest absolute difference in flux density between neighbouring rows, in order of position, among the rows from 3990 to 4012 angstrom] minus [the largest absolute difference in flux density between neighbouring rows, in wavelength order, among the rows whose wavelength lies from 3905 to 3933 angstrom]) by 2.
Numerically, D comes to 0.3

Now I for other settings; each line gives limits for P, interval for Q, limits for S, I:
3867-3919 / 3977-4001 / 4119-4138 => 13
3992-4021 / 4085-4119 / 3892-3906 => 6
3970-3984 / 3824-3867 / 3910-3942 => 3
